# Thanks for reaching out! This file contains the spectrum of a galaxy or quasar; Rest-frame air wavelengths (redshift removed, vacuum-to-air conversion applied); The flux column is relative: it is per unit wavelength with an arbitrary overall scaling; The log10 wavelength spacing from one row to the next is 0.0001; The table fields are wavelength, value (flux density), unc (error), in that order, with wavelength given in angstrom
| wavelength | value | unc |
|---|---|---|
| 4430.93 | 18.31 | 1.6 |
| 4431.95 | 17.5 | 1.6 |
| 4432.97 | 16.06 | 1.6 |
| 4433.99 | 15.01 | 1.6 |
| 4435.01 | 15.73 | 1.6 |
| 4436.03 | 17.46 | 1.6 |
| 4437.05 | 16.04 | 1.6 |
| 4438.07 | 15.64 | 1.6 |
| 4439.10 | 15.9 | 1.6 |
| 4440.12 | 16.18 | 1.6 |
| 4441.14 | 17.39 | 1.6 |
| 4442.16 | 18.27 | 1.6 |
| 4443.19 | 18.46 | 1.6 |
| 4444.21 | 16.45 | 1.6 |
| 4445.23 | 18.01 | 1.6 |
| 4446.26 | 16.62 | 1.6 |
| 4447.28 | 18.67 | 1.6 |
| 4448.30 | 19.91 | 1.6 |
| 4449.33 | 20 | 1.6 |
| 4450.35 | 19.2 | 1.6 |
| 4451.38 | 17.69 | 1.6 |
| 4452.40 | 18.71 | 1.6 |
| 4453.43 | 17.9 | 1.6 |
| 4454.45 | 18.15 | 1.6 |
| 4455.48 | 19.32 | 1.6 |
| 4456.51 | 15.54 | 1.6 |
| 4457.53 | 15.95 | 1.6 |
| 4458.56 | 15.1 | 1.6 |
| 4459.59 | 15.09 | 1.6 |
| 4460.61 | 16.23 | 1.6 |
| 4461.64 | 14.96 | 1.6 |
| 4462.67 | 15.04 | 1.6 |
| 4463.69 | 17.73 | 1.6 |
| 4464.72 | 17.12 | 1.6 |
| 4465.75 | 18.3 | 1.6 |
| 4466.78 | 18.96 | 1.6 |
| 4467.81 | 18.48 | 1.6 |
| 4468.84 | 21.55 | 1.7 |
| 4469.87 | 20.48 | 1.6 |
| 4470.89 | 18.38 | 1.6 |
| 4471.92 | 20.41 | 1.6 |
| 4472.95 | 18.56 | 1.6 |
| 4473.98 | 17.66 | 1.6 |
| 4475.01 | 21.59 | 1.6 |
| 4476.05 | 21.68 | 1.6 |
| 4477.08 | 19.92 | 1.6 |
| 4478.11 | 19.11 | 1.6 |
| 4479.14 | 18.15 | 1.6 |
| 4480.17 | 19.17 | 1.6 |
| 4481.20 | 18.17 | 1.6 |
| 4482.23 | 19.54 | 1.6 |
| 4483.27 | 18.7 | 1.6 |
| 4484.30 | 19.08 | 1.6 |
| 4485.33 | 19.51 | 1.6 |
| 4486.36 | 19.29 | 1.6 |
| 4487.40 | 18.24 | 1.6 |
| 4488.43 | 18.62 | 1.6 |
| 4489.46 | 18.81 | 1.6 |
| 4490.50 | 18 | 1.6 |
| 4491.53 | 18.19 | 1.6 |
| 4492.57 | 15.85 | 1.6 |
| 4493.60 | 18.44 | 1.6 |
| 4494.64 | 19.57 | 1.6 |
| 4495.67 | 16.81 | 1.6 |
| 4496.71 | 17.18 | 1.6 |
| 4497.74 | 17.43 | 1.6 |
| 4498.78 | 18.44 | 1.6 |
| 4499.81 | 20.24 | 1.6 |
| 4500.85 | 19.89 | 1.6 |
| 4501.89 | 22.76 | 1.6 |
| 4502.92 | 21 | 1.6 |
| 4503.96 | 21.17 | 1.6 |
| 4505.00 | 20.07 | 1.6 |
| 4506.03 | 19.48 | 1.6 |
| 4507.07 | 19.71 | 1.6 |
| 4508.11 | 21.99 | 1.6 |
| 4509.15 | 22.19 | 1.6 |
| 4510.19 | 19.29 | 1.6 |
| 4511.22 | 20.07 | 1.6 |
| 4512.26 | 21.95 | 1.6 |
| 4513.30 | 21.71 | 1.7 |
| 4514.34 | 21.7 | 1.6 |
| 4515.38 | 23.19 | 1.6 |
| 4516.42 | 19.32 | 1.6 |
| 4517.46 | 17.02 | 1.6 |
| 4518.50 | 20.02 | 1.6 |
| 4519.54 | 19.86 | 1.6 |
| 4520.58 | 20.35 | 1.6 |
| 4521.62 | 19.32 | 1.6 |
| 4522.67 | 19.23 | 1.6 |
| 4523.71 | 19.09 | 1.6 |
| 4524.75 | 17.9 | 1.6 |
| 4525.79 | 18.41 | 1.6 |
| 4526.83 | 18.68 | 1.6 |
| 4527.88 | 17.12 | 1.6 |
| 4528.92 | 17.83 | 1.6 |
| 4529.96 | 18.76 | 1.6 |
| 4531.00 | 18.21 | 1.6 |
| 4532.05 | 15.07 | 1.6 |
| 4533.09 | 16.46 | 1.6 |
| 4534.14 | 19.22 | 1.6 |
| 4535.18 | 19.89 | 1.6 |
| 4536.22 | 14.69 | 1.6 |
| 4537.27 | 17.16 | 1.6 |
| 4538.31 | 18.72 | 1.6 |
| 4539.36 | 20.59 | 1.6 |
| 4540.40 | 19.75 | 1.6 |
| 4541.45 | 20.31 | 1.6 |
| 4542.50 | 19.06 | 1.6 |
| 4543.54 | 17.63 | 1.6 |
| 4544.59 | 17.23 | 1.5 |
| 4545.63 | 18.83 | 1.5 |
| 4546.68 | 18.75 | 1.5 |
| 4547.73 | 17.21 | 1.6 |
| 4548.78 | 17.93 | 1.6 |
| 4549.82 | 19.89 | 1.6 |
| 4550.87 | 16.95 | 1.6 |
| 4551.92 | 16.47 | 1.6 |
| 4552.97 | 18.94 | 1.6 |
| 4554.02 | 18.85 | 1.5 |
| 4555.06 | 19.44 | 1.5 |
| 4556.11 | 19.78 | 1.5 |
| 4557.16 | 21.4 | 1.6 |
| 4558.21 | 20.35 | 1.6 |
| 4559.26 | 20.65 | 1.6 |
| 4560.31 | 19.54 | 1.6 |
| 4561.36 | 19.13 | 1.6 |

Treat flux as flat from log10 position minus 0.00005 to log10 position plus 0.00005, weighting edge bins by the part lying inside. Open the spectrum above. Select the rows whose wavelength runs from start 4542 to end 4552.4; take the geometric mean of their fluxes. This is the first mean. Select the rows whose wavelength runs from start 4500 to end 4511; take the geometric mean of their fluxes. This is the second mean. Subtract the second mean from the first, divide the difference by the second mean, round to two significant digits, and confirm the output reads -0.13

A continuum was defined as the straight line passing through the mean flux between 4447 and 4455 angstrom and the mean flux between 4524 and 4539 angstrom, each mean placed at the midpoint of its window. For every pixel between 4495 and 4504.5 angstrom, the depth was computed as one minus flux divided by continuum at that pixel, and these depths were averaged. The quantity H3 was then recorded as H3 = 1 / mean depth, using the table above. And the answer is -14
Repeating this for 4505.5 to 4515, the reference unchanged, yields -6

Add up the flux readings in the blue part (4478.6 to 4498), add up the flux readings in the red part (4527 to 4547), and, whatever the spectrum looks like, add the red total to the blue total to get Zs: 694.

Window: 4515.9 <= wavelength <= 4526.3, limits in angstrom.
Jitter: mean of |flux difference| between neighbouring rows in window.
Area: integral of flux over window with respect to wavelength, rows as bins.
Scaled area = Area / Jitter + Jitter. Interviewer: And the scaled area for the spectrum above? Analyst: 201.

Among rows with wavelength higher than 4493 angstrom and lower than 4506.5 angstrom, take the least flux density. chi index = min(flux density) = 16.81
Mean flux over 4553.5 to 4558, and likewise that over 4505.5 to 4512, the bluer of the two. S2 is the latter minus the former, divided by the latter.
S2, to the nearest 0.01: 0.03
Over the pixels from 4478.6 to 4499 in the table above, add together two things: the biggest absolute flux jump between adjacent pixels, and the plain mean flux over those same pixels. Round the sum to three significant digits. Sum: 21.1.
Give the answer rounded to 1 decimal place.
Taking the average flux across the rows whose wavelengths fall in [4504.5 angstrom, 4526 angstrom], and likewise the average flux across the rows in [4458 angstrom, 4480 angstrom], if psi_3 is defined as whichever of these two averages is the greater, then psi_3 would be 20.1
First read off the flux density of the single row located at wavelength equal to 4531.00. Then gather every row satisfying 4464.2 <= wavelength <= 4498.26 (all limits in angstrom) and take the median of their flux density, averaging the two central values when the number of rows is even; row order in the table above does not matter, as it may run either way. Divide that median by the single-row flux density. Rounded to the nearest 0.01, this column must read 1.02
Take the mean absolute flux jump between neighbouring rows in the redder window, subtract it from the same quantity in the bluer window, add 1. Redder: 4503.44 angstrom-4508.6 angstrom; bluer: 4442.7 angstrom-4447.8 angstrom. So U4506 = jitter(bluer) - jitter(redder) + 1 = 1.7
